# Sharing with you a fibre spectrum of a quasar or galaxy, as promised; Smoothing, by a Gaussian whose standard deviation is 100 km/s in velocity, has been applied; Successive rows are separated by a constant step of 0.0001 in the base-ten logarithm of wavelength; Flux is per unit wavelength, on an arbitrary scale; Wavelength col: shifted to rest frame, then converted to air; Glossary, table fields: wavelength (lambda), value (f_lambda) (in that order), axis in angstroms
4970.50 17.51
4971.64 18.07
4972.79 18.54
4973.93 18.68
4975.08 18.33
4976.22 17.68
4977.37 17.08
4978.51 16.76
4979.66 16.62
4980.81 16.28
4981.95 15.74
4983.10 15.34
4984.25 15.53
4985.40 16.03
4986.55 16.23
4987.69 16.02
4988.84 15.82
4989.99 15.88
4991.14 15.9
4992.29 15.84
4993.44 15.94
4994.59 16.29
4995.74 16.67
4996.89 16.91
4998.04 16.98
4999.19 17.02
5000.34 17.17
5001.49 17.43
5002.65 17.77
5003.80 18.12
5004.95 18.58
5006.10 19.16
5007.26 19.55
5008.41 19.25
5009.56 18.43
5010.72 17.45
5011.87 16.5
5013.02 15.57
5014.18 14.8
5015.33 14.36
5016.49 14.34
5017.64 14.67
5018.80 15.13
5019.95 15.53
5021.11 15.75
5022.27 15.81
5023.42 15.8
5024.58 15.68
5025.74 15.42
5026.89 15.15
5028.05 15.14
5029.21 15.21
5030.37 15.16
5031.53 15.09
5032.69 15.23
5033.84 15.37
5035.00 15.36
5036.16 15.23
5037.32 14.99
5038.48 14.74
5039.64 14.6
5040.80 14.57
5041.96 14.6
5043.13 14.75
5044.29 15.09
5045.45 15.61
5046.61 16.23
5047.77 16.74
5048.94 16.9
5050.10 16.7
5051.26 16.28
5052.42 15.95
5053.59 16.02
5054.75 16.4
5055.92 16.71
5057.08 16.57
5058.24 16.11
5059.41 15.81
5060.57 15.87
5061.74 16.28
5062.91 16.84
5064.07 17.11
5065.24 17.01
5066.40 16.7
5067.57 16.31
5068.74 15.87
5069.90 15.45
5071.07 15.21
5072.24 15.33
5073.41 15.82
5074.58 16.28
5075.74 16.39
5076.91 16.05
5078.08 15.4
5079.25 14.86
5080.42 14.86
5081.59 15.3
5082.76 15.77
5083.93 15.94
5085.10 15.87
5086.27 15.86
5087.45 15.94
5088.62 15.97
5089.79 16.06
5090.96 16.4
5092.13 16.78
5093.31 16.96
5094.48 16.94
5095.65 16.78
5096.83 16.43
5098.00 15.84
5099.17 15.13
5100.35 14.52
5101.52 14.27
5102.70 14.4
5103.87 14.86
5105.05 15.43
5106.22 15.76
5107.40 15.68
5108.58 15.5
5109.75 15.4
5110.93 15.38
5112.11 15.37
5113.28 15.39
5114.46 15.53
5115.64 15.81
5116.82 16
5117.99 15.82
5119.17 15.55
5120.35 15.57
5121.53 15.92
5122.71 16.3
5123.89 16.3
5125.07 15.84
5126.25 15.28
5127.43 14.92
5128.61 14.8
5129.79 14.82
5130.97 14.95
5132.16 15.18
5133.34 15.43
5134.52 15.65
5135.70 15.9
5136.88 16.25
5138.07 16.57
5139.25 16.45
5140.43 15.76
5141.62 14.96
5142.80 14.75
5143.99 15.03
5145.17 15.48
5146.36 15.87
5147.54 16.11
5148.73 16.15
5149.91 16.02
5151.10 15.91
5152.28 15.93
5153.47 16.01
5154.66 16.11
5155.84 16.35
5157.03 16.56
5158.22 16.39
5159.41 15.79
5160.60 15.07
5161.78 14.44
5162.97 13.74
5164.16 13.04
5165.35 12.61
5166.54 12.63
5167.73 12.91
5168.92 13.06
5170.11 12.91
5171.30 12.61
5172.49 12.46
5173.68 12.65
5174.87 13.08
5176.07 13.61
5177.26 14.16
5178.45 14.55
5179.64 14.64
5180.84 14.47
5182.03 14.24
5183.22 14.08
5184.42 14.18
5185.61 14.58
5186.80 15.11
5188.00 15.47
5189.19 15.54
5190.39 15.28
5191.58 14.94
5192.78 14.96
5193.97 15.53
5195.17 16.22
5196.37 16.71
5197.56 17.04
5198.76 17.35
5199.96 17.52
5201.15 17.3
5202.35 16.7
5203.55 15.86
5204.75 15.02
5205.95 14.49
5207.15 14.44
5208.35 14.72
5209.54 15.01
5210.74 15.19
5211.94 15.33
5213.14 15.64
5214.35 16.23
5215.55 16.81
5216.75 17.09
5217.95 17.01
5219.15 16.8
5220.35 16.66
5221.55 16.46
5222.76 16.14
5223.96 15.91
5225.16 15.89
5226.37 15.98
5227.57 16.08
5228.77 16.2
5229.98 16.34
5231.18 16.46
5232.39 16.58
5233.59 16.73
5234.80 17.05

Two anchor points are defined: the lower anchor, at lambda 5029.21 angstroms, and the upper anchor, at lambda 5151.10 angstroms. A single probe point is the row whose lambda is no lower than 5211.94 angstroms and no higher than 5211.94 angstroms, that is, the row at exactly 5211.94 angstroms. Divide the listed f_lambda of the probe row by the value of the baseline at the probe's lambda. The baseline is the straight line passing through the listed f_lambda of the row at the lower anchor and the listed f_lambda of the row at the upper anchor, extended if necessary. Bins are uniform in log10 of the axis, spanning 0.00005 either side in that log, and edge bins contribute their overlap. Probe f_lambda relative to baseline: 0.94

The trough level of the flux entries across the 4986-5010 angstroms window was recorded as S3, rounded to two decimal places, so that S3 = 15.82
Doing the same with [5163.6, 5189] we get 12.46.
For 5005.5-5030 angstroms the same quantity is 14.34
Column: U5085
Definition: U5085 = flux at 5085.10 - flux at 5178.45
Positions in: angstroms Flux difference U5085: 1.3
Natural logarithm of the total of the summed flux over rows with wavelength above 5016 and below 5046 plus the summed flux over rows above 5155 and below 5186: 6.63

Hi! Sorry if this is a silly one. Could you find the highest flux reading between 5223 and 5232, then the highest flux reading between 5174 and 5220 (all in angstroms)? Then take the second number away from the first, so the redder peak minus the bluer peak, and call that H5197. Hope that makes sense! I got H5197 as -1.1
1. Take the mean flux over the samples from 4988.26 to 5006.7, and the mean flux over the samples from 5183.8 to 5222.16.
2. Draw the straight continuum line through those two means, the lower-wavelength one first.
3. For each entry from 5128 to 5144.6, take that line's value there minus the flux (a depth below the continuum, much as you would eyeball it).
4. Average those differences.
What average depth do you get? 0.75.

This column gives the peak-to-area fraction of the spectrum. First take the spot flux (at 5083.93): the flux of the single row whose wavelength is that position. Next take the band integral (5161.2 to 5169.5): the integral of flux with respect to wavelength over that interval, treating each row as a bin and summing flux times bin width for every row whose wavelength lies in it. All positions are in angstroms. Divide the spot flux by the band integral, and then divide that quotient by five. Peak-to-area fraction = 0.029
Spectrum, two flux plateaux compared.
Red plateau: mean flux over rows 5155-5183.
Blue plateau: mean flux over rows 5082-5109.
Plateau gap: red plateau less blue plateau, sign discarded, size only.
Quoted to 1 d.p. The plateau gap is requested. 1.8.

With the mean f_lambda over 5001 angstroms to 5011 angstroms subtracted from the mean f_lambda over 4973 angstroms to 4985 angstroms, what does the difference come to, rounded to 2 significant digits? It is -1.6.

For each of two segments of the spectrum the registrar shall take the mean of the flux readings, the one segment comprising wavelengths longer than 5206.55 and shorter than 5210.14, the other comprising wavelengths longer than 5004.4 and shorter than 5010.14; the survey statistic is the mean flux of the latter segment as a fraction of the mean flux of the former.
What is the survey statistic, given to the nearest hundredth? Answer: 1.29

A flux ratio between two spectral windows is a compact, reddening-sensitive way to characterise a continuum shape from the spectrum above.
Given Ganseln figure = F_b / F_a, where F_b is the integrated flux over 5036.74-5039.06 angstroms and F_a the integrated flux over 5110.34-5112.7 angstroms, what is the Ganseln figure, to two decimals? 0.95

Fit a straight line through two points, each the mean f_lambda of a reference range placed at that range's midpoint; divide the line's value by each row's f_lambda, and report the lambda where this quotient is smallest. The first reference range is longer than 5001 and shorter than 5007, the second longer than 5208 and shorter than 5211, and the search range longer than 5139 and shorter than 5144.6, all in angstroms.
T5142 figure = 5139.25 angstroms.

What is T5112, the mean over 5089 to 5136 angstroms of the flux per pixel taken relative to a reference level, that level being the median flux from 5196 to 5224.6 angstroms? 0.96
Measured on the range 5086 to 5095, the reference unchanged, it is 1.00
